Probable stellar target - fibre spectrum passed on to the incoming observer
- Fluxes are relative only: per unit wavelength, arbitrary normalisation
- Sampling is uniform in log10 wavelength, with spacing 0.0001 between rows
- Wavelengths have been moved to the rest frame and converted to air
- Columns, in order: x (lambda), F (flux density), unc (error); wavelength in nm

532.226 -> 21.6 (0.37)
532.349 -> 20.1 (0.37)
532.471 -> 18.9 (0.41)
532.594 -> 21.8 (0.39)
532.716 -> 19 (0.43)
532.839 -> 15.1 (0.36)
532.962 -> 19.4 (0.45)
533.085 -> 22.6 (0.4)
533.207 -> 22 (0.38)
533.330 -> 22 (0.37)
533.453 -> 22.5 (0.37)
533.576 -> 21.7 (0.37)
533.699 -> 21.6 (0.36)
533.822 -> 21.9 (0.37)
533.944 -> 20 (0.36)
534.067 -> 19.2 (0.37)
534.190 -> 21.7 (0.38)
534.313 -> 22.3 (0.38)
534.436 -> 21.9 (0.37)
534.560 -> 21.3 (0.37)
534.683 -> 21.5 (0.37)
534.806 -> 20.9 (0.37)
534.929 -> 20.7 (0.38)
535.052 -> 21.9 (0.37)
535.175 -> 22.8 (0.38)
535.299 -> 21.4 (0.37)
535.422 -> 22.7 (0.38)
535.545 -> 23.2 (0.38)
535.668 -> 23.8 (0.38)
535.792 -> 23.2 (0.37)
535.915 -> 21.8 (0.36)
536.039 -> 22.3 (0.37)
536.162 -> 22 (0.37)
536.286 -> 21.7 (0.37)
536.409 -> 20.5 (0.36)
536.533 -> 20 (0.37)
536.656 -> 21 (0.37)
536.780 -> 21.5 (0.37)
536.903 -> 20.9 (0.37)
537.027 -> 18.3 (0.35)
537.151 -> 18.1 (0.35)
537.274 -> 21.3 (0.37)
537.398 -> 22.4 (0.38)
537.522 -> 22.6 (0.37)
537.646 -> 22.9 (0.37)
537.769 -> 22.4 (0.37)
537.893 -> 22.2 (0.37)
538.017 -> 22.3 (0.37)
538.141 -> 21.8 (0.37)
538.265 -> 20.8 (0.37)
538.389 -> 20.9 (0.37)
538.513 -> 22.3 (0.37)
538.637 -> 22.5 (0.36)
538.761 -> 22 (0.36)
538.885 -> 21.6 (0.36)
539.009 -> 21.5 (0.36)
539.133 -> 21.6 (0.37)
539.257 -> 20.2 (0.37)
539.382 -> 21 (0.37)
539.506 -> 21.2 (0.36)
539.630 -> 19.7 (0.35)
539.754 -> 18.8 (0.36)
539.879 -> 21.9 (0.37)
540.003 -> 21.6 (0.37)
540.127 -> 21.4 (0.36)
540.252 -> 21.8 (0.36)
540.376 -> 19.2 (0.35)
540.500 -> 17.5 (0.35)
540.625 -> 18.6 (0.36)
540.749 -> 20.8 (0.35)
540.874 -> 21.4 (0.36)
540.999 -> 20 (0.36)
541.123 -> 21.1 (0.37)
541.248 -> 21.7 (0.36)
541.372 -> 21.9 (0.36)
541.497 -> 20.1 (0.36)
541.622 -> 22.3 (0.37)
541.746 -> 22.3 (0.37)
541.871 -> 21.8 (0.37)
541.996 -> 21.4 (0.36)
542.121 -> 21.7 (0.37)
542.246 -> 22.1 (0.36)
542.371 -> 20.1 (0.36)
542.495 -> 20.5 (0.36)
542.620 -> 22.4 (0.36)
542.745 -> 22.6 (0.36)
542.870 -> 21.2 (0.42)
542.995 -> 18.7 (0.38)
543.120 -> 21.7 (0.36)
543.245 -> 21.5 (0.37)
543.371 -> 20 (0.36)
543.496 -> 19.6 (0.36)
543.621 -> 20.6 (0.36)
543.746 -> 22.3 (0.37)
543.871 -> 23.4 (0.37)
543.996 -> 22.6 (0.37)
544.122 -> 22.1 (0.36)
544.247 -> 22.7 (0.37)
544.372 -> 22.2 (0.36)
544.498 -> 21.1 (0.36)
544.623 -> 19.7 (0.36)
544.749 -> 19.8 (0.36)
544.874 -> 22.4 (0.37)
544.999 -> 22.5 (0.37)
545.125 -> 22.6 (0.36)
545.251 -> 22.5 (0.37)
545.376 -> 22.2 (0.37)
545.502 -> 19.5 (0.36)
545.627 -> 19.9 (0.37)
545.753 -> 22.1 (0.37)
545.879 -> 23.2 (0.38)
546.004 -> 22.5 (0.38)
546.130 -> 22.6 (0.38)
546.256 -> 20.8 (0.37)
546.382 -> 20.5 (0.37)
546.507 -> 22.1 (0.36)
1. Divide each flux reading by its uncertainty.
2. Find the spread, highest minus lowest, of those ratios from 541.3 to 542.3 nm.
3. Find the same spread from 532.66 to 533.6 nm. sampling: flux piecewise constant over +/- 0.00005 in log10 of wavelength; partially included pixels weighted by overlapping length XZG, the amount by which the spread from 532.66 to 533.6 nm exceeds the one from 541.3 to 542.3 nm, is 13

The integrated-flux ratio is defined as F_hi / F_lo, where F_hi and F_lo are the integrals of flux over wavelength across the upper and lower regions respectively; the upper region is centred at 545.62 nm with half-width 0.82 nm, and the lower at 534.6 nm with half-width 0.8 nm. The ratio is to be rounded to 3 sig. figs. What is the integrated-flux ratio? 1.04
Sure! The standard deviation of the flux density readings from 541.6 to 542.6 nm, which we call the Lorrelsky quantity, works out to 0.8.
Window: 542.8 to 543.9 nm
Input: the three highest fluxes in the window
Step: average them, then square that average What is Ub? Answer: 505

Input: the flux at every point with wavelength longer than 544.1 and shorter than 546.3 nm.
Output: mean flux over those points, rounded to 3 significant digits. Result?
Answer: 21.7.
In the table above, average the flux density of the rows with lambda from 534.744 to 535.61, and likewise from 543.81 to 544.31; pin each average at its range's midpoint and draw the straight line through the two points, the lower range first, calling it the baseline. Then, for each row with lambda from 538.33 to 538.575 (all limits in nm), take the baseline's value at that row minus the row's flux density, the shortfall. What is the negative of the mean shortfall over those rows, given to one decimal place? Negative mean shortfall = -0.6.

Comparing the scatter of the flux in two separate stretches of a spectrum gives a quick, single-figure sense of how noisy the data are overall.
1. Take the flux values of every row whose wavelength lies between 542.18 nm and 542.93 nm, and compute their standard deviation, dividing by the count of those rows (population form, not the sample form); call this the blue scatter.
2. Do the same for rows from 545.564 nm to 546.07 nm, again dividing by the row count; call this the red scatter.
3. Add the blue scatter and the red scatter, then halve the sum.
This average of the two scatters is 1.1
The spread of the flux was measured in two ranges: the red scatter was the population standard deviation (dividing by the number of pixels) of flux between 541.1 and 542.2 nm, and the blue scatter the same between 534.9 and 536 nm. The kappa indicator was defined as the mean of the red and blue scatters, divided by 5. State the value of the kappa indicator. 0.158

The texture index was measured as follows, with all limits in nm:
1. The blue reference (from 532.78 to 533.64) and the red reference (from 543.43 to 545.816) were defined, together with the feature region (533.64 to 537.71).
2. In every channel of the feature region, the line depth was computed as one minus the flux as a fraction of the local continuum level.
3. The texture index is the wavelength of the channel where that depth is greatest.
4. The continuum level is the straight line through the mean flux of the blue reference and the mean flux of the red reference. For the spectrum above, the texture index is 537.151 nm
